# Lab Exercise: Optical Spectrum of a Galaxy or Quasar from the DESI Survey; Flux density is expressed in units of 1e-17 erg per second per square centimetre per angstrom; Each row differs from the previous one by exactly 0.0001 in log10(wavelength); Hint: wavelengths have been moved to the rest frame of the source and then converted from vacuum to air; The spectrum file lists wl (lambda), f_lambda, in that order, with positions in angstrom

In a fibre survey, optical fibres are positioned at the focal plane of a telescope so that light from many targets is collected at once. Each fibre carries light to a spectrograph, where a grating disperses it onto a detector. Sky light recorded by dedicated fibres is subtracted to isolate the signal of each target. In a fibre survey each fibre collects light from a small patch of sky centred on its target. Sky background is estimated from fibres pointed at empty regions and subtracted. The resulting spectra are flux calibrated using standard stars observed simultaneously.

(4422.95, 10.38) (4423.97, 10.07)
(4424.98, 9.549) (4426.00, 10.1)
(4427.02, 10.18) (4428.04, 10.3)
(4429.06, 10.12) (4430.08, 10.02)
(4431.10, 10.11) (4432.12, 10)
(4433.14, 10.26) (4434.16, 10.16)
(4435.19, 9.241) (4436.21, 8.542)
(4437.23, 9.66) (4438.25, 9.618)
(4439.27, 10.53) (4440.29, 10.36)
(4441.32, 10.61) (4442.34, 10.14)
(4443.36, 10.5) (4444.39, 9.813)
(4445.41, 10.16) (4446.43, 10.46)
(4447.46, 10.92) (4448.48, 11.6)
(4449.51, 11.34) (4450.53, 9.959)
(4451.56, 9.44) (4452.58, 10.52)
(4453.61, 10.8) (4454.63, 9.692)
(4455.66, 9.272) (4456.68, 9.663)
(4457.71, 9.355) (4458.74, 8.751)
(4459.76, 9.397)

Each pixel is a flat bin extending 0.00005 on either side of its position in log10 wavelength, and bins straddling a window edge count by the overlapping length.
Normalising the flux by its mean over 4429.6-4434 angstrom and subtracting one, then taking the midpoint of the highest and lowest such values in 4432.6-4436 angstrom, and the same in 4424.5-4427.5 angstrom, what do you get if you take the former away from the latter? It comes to 0.01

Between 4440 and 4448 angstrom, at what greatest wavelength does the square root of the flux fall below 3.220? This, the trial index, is 4445.41 angstrom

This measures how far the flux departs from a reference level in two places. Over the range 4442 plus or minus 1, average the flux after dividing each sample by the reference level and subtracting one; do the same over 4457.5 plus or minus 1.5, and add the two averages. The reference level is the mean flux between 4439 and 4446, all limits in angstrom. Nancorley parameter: -0.09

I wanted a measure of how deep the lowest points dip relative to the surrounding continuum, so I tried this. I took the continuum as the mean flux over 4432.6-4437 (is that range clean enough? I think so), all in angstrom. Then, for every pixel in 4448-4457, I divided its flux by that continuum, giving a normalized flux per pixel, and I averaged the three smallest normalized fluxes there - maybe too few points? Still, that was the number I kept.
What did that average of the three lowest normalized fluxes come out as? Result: 0.99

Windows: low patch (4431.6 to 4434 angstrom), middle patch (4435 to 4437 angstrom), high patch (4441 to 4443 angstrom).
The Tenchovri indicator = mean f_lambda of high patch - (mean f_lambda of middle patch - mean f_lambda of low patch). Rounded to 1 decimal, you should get 11.6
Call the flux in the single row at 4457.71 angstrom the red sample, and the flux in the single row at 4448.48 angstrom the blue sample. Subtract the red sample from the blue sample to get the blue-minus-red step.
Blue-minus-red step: 2.2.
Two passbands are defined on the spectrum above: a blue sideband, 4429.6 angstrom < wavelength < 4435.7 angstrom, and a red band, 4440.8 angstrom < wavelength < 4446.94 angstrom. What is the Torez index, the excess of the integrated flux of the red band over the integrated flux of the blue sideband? 2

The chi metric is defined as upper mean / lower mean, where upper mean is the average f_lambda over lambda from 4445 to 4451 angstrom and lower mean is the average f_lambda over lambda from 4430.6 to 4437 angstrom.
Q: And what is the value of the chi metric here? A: 1.11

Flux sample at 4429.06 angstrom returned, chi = 10.12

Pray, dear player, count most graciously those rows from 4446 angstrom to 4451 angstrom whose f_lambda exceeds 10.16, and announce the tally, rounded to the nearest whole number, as 4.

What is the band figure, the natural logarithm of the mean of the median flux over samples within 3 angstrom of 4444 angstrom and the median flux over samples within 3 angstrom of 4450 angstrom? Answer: 2.35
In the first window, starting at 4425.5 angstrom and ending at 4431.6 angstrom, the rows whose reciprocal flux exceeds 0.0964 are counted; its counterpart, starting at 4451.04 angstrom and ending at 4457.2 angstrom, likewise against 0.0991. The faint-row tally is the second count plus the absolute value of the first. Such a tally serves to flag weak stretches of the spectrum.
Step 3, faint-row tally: 10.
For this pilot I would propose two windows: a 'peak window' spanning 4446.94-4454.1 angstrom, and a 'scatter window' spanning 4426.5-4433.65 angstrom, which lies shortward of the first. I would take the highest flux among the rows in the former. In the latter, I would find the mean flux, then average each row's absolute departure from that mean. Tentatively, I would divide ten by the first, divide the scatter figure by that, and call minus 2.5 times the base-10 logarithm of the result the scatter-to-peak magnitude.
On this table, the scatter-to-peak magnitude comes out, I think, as 2.5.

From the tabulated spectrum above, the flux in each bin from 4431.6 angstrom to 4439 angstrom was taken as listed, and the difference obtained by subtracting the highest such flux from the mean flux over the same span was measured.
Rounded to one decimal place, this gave -0.6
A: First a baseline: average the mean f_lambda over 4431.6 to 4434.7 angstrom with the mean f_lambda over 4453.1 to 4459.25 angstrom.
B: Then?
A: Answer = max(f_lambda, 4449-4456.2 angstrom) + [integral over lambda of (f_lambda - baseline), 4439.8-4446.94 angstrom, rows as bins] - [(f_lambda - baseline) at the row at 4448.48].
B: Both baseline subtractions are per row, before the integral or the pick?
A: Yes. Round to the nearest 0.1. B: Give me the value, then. 12.7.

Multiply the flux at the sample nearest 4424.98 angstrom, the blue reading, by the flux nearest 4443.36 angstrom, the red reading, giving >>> 100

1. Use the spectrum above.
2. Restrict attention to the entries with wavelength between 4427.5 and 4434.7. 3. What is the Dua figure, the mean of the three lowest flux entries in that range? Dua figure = 10.04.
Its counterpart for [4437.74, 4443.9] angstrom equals 10.04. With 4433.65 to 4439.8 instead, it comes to 9.13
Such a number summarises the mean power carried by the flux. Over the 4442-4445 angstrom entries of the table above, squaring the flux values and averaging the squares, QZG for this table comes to 103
